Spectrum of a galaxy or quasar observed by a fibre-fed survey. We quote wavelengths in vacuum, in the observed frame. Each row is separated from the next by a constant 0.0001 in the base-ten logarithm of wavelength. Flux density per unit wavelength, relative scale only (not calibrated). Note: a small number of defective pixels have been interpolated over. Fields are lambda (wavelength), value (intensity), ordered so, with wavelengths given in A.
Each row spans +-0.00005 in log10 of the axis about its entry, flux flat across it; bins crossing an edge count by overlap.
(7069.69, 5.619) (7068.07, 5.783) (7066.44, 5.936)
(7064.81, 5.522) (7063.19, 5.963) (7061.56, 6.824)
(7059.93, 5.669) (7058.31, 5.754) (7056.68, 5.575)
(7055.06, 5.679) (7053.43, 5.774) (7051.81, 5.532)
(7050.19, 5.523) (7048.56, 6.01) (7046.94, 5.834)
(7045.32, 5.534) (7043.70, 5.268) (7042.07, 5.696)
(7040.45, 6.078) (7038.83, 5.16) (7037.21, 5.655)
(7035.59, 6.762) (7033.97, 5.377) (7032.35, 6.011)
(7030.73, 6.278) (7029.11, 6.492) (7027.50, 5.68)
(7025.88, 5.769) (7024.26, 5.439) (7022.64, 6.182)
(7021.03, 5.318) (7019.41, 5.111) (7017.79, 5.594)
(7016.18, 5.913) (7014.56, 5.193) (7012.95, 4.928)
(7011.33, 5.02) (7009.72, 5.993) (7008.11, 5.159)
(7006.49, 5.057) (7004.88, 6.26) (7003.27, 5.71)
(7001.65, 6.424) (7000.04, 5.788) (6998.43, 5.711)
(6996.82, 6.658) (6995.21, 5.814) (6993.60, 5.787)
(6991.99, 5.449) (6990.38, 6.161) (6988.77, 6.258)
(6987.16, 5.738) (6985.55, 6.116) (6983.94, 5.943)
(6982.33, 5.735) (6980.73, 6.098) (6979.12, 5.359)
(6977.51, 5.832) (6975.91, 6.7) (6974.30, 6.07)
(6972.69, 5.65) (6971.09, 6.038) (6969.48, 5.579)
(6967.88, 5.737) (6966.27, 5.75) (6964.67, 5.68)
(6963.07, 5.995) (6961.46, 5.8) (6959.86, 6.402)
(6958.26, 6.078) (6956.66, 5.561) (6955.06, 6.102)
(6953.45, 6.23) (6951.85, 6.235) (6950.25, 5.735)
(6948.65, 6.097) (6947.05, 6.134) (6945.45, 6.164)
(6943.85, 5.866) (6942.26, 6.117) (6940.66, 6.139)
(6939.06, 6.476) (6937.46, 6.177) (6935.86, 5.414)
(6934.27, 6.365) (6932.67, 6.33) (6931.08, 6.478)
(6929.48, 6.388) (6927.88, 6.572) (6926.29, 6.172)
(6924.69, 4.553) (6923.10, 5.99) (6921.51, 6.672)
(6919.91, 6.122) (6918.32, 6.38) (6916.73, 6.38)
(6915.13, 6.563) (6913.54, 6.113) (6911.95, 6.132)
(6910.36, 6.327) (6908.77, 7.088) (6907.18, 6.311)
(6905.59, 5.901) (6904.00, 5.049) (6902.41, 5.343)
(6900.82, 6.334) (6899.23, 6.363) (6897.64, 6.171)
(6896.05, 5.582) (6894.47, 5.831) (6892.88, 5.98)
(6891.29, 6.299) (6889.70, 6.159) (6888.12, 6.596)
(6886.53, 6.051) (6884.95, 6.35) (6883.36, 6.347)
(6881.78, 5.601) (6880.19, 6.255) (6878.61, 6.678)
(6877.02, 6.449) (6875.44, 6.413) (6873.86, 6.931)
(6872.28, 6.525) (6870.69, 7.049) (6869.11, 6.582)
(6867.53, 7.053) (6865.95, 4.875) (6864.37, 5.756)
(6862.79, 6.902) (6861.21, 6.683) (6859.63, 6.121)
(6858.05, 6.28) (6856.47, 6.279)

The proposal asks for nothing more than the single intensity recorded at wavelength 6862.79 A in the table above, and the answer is 6.902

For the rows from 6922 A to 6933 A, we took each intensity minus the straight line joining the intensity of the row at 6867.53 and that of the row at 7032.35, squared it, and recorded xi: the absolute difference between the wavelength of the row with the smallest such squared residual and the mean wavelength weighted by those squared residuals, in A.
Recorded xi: 3.0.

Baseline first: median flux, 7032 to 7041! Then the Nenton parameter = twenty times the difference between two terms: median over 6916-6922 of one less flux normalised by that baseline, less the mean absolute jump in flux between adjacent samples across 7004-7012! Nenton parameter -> -17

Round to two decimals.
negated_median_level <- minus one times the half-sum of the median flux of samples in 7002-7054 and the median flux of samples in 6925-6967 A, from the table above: -5.90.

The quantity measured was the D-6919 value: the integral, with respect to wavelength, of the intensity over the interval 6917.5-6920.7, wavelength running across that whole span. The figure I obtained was 20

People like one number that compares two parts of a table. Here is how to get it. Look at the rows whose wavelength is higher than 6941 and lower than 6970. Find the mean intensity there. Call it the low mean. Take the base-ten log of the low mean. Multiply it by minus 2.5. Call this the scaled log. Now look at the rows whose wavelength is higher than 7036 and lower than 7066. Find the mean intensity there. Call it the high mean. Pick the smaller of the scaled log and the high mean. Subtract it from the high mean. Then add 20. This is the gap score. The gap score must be 27.7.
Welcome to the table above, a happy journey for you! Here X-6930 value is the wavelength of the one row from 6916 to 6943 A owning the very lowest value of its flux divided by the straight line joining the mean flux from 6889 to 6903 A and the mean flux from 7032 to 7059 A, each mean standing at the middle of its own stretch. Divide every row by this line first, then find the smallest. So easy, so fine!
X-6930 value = 6924.69 A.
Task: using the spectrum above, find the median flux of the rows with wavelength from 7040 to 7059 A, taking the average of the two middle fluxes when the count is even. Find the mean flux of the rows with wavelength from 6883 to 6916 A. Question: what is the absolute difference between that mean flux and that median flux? 0.45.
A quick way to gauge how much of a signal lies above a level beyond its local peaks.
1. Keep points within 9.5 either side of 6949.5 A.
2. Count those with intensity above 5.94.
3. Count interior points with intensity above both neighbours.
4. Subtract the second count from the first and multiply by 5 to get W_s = 35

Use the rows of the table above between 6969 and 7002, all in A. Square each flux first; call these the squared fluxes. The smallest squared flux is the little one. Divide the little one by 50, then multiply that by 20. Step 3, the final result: 11.5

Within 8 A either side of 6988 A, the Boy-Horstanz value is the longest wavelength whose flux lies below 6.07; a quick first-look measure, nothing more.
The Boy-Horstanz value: 6995.21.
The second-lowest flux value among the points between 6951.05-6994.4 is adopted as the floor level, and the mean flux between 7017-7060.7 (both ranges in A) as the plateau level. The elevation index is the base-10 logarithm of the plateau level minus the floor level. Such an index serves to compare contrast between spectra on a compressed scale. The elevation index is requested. -0.549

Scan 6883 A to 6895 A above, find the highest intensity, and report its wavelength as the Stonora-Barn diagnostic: 6888.12 A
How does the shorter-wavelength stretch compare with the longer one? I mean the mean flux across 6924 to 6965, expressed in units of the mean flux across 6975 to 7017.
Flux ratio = 1.04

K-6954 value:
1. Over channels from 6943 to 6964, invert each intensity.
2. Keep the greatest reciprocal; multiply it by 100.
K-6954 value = 18.0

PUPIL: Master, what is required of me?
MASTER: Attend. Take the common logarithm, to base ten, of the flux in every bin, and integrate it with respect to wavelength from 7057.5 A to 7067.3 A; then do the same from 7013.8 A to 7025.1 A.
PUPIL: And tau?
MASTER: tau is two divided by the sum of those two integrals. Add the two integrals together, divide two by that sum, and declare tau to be 0.125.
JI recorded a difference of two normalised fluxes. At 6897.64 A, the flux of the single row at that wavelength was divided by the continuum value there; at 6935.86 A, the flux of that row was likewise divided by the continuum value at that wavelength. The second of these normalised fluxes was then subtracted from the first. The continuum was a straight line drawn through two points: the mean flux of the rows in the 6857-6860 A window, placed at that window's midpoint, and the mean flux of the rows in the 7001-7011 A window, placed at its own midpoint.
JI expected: 0.11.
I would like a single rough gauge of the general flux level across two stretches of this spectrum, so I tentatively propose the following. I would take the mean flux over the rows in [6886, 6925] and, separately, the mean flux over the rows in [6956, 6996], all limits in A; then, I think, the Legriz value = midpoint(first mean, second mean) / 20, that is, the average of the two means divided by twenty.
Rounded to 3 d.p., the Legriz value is 0.300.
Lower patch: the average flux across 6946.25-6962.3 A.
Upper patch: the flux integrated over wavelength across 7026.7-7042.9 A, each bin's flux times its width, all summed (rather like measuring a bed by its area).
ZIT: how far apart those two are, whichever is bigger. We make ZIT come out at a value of 89.8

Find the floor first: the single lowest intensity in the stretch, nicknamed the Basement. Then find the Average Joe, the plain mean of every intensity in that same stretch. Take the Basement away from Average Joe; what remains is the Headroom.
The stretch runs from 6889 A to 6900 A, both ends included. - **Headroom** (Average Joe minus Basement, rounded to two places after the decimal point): 0.47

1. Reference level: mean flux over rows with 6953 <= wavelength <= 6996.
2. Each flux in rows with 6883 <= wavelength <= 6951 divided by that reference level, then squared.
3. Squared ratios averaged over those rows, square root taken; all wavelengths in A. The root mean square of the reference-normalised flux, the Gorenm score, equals 1.04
